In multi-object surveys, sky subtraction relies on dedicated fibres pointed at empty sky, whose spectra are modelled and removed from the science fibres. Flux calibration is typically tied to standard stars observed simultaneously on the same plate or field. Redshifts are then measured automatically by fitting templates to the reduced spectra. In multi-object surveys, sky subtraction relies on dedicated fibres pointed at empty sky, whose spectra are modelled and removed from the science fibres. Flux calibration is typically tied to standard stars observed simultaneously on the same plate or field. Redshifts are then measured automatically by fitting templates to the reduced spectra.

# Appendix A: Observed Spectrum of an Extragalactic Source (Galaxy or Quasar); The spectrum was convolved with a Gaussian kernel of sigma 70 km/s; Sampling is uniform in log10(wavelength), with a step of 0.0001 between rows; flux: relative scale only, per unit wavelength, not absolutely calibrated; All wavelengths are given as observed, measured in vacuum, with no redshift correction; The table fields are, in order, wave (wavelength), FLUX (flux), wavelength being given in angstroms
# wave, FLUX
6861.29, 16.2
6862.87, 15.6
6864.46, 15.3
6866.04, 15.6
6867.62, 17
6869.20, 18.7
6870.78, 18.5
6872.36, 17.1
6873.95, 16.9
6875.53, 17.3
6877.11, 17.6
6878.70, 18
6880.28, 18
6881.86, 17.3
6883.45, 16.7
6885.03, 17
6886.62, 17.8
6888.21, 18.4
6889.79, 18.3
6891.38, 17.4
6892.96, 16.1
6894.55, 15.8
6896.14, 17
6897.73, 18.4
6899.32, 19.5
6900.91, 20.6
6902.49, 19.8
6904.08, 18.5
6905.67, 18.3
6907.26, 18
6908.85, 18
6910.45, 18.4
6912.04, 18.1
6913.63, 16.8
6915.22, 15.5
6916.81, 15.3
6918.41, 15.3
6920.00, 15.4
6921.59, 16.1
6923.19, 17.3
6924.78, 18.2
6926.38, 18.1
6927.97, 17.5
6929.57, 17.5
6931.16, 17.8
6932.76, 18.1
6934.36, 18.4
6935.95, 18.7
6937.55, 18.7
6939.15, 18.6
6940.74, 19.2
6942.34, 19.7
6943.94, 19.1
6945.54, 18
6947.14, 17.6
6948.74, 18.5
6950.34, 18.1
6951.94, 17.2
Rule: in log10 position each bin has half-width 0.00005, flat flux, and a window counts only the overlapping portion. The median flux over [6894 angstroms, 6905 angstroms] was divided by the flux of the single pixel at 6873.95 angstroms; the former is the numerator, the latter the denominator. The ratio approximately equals 1.09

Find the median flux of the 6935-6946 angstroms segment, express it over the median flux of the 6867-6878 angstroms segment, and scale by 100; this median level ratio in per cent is 108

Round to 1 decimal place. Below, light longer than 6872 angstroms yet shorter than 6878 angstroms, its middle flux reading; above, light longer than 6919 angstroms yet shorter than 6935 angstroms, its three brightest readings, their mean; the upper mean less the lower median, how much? 1.0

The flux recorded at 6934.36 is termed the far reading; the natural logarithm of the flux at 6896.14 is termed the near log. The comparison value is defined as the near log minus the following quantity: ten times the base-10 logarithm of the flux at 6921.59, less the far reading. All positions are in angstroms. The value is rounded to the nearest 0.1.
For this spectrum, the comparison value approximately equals 9.2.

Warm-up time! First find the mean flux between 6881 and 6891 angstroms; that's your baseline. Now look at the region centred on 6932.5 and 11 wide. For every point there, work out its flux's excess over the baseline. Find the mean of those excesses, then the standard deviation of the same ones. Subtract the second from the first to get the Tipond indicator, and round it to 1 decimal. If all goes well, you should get 0.0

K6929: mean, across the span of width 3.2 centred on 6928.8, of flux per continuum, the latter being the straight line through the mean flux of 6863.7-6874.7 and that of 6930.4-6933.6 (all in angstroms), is 0.98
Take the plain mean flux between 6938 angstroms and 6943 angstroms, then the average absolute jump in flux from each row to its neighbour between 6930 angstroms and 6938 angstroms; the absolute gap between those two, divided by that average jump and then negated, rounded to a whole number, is -84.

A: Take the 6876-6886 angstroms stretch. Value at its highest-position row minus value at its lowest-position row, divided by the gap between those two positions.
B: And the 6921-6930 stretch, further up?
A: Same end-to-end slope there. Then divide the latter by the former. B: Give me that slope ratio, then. -2.3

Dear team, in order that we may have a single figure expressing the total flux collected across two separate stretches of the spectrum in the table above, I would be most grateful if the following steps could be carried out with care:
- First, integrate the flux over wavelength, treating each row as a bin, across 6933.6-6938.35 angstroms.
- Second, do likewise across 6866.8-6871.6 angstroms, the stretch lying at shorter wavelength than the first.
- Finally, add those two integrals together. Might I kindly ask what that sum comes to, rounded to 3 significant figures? 175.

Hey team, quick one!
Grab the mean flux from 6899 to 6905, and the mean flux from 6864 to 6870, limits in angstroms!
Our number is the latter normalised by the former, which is 0.85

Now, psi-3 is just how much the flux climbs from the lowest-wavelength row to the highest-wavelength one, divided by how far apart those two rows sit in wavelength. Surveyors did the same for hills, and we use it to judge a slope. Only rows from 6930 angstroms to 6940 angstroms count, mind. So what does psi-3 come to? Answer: 0.10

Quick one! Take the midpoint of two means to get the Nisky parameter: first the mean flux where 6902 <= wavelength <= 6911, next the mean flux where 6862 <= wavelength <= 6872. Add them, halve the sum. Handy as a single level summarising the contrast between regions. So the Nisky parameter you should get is 17.6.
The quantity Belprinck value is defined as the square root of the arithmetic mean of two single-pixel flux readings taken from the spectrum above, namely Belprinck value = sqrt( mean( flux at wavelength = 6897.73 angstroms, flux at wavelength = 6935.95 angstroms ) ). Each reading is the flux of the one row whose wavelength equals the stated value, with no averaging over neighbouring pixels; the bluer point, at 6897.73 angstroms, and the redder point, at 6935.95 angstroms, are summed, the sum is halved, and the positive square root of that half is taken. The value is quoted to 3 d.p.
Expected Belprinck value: 4.307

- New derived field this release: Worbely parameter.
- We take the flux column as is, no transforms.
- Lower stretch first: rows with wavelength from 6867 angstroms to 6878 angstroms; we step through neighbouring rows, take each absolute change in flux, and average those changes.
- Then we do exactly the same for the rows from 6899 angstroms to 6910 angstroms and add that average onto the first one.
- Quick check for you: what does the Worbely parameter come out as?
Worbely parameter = 1.32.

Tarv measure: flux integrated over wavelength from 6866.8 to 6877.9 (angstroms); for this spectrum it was 195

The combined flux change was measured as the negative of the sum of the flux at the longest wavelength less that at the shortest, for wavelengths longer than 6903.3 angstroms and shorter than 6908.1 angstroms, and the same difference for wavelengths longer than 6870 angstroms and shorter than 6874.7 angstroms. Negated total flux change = 2.1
